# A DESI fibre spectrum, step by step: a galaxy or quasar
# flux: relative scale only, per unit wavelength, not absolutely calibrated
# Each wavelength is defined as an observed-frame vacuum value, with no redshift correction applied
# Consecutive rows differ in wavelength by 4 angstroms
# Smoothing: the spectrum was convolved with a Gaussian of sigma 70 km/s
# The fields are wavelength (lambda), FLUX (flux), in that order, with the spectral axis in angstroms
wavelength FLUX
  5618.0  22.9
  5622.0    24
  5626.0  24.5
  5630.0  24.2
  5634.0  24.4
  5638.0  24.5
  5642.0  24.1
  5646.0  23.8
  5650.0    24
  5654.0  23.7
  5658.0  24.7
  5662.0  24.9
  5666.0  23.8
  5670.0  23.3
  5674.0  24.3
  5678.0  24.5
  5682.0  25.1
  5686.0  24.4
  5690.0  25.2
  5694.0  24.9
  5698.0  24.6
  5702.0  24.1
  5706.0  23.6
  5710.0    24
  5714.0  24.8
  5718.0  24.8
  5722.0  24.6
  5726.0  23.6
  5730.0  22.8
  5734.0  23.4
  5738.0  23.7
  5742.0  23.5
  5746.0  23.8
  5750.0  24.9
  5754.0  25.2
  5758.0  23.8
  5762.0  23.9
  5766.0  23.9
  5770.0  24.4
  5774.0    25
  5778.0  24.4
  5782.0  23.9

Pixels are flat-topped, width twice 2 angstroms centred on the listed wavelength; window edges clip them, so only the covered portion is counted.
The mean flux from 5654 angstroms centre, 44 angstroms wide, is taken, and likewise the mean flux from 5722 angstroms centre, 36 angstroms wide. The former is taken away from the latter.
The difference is -0.21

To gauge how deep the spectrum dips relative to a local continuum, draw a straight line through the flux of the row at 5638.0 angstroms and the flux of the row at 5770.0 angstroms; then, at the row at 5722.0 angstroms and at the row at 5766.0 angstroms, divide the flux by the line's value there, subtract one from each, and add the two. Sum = -0.014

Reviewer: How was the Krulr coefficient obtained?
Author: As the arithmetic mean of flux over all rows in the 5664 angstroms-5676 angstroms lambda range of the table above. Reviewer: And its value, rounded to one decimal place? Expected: 23.8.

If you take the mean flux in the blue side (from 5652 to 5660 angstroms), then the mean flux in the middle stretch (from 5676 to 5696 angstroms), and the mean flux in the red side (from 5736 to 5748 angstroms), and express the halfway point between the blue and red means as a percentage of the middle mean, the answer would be 96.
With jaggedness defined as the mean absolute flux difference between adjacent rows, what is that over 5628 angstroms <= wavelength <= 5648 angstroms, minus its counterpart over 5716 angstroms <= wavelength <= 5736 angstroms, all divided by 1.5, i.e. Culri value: -0.27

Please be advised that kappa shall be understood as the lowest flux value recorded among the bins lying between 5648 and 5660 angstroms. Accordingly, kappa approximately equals 23.7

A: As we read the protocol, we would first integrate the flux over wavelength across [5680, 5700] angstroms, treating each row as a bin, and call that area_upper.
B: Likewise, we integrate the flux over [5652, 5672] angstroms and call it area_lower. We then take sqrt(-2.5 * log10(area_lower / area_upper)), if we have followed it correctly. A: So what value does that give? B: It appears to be 0.18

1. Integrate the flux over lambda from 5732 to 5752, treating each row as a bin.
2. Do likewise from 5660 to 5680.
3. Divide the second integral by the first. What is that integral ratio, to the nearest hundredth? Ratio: 1.01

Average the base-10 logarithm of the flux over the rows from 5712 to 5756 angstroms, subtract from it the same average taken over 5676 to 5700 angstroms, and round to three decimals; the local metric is -0.012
